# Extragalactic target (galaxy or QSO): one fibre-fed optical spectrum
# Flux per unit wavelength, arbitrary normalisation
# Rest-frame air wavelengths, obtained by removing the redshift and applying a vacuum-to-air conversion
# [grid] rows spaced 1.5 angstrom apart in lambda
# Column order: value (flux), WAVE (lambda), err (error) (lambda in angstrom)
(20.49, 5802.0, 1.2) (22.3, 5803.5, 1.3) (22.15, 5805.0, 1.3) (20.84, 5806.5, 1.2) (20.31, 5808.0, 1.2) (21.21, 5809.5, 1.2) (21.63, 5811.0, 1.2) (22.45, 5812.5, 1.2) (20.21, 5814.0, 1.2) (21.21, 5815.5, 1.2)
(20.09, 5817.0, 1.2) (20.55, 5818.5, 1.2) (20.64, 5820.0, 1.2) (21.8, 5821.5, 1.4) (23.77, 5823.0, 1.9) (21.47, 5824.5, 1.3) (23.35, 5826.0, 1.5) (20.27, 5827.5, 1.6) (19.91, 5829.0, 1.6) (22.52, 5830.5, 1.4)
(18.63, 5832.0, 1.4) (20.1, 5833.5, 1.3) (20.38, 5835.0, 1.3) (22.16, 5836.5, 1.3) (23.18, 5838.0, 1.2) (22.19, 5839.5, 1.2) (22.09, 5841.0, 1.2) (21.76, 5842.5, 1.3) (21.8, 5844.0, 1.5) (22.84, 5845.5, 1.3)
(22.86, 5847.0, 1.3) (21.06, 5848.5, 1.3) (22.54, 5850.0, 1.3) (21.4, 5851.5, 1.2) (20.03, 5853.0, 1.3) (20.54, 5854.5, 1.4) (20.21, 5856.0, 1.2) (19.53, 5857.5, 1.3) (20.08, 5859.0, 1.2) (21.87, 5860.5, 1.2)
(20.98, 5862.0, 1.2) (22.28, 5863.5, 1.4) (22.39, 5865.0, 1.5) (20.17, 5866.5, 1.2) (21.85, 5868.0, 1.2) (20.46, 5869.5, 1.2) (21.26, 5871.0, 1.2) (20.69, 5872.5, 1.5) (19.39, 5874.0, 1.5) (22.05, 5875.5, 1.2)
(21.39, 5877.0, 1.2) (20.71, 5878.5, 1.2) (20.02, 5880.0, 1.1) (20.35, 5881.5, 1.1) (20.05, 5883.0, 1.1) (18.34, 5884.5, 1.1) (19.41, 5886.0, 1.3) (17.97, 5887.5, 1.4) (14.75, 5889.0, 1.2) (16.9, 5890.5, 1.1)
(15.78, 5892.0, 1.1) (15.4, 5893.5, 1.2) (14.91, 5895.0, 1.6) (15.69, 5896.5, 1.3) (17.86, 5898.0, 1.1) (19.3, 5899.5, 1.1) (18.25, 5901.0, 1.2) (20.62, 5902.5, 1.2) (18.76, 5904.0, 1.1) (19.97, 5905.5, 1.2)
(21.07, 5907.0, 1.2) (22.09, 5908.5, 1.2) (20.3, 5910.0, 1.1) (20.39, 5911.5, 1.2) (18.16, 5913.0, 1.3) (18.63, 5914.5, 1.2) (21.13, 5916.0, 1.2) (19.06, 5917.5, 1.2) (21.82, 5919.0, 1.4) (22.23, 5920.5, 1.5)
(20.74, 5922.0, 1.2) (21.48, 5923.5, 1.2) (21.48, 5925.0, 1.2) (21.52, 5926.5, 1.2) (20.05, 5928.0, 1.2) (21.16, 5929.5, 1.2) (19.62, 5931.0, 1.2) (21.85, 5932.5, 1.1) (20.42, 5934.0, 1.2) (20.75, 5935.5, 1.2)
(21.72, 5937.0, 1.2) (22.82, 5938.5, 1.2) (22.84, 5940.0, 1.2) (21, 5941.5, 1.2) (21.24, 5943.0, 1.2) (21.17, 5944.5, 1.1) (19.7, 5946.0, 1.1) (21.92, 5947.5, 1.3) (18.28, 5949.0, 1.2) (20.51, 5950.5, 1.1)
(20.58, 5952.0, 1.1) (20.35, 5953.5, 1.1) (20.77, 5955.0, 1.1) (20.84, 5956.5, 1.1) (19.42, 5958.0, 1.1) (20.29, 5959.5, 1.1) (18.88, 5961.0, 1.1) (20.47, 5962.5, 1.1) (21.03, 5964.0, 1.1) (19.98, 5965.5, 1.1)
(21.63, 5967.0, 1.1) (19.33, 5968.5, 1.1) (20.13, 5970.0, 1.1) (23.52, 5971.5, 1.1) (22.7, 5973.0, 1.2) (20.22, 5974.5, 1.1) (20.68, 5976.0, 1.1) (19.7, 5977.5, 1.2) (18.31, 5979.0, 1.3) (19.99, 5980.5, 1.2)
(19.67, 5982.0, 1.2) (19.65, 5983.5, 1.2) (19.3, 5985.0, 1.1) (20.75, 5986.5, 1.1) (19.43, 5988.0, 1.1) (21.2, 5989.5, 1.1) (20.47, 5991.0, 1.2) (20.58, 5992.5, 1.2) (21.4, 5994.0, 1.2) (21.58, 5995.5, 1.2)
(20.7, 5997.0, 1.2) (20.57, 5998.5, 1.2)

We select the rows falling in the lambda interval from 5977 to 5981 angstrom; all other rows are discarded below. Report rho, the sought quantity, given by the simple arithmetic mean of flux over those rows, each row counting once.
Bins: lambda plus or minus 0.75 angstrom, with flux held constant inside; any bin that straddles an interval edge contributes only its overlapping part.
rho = 19.3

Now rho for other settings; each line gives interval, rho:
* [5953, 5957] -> 20.7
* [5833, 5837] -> 20.9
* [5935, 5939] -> 21.8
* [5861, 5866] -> 21.9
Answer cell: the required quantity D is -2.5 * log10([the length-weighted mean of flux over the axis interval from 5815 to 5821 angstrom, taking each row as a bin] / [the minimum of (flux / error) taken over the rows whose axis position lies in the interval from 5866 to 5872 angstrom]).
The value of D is -0.22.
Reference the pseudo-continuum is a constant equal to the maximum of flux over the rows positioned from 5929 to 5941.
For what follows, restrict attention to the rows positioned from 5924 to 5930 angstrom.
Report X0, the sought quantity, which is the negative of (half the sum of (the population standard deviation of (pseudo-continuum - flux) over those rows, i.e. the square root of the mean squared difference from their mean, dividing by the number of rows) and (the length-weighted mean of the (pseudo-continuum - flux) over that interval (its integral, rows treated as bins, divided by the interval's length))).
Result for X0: -1.2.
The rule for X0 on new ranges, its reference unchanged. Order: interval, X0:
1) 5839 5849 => -0.7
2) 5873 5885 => -1.8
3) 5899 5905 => -2.2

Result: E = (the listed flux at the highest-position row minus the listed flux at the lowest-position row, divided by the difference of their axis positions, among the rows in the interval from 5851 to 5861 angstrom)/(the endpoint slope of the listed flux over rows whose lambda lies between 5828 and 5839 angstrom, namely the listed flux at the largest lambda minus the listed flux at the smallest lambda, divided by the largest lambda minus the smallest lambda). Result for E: 0.1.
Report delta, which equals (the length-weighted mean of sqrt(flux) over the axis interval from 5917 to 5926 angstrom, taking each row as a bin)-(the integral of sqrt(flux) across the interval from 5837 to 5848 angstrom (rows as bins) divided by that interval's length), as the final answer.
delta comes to -0.124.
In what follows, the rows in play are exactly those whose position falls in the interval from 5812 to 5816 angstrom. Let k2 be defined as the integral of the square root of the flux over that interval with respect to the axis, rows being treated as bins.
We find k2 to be 18.4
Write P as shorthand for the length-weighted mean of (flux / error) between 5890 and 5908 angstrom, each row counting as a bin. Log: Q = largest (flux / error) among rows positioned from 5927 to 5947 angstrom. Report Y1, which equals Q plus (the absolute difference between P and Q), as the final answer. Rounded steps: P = 15.2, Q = 19.9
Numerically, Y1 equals 25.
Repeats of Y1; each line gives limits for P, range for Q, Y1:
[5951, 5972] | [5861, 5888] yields 19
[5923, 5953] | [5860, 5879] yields 19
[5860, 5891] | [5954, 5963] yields 22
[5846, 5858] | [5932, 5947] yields 23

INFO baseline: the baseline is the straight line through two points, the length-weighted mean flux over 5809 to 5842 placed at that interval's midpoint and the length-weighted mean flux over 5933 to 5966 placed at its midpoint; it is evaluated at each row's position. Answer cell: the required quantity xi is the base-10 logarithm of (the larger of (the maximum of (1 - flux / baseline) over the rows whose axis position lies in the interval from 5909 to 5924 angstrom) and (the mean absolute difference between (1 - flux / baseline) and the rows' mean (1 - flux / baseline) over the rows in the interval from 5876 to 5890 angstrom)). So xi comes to -0.88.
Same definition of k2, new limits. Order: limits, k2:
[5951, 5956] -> 22.7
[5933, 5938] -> 23.0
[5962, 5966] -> 18.1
